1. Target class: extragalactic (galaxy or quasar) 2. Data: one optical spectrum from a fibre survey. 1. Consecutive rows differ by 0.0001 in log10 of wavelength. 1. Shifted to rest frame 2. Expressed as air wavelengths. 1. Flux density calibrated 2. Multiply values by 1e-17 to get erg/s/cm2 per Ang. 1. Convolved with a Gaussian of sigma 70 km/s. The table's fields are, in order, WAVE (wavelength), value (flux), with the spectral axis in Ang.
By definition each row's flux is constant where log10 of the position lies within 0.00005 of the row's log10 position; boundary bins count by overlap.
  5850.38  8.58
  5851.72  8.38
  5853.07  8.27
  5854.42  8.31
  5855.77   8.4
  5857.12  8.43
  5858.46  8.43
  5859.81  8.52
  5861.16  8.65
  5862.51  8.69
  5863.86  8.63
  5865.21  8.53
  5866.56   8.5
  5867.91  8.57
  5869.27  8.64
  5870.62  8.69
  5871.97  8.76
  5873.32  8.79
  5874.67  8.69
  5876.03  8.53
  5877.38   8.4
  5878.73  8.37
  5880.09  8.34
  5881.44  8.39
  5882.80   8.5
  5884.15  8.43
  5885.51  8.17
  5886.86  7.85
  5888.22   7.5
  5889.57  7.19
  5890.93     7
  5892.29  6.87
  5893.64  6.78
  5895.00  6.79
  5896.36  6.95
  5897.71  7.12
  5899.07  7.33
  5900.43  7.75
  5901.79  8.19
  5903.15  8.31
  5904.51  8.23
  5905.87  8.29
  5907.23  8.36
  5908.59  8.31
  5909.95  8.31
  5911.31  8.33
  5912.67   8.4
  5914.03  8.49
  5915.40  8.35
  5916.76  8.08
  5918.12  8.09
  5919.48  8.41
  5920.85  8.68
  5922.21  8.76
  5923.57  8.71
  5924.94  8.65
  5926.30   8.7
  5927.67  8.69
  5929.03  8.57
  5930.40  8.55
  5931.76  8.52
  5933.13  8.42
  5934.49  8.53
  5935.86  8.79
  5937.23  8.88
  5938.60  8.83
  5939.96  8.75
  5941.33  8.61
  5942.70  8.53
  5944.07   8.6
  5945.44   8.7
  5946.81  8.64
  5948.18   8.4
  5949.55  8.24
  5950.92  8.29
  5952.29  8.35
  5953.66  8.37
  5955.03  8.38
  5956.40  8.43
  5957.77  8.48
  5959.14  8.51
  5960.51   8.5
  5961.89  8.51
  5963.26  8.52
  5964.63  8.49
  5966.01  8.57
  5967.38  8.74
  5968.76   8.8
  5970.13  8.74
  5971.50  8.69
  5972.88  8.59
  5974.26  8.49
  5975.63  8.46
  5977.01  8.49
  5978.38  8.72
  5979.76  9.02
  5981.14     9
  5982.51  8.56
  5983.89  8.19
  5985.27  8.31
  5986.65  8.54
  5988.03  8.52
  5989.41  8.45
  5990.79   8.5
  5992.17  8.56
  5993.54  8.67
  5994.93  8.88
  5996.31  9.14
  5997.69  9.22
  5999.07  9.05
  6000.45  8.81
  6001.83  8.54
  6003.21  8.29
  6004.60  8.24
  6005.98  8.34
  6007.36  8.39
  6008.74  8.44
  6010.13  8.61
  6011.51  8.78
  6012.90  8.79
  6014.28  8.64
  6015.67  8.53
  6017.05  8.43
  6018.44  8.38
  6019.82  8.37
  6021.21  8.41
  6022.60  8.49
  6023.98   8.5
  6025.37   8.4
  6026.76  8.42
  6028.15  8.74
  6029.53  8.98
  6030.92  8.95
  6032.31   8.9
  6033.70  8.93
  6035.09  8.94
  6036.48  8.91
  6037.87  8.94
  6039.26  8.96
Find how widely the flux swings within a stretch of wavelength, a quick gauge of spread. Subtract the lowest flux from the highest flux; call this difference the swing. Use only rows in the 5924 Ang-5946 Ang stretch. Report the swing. 0.46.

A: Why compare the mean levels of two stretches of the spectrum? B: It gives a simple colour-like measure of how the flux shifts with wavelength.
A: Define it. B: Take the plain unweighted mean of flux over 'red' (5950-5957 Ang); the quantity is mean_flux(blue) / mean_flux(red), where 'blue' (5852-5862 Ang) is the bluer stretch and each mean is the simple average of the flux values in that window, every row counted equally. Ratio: 1.008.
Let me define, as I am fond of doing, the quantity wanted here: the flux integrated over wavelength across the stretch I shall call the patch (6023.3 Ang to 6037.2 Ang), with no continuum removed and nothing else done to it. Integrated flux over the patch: 122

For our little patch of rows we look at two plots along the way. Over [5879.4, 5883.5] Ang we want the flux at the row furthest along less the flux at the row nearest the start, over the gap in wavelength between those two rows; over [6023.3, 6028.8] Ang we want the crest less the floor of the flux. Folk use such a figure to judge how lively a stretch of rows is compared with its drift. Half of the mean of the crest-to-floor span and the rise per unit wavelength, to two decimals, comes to 0.10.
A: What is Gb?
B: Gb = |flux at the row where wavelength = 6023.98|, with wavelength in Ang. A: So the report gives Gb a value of 8.50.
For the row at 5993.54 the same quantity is 8.67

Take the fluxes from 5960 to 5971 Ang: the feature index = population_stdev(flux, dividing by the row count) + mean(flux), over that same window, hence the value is 8.73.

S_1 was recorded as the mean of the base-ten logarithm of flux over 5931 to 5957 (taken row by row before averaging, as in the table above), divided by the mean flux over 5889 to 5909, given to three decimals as 0.123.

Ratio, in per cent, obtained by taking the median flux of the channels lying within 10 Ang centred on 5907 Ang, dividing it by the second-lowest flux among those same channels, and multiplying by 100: 100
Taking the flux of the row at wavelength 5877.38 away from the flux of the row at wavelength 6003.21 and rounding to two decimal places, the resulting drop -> -0.11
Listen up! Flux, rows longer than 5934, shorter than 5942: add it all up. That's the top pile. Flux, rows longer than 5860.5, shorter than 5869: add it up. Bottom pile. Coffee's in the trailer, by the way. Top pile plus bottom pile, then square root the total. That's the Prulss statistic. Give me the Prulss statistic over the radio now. 10.20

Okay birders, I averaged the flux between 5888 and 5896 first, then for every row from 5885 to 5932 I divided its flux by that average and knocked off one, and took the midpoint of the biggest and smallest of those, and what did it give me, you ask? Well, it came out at 0.11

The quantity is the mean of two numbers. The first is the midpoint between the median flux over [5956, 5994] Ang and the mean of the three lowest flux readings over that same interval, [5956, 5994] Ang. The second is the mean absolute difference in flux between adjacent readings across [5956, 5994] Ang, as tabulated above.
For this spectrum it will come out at 4.26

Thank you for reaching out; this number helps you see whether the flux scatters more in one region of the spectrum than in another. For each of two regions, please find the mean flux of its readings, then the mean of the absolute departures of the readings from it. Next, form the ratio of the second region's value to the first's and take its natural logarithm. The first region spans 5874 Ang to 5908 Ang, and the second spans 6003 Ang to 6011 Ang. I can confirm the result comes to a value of -1.8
